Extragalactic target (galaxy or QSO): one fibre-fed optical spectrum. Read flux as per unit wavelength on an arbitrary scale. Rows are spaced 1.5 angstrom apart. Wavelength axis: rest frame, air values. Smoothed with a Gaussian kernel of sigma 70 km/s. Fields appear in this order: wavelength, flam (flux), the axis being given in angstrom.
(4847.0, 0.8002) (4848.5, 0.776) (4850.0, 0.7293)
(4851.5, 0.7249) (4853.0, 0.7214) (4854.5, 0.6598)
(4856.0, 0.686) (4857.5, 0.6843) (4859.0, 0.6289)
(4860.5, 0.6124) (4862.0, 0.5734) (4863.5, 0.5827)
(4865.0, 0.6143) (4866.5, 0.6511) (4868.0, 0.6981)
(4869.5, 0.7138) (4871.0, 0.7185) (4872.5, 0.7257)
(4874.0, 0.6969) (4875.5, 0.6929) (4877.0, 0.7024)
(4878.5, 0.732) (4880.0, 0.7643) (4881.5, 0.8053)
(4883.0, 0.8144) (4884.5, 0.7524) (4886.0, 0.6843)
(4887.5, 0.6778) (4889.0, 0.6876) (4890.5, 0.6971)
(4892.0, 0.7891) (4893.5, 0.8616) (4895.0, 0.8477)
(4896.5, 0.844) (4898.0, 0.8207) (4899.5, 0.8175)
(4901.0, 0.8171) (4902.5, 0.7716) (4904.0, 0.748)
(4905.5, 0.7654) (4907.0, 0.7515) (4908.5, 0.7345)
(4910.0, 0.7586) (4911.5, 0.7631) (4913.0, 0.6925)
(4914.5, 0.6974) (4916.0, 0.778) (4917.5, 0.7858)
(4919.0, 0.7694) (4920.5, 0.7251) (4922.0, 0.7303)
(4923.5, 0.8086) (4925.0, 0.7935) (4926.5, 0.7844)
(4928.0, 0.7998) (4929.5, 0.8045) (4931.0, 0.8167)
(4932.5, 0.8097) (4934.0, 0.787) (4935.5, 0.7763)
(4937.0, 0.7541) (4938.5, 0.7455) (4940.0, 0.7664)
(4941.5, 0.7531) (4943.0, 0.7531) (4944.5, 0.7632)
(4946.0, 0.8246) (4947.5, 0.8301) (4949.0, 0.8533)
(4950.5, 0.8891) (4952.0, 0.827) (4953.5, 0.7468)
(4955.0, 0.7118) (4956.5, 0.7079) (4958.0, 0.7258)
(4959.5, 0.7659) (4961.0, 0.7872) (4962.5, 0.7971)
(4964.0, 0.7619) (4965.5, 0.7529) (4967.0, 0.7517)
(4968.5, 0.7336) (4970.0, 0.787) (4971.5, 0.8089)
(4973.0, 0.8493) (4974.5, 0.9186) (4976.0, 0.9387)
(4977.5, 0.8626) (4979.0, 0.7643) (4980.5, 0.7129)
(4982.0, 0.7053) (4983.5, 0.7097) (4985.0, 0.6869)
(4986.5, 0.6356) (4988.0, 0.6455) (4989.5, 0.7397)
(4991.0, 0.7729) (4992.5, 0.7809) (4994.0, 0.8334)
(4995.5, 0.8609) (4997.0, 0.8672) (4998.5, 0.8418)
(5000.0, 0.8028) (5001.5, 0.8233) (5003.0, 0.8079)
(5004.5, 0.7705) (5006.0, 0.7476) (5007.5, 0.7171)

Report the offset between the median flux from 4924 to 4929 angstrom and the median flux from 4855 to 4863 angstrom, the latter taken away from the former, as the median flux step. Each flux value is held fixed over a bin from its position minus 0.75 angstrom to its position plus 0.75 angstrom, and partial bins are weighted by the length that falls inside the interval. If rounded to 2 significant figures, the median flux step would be 0.16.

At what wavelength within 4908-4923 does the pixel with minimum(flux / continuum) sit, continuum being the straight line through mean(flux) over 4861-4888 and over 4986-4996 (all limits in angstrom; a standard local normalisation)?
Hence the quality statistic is 4913.0 angstrom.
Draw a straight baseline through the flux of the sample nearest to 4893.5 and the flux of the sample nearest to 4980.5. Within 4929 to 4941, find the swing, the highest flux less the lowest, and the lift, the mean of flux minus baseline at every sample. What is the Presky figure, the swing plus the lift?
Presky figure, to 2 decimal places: 0.06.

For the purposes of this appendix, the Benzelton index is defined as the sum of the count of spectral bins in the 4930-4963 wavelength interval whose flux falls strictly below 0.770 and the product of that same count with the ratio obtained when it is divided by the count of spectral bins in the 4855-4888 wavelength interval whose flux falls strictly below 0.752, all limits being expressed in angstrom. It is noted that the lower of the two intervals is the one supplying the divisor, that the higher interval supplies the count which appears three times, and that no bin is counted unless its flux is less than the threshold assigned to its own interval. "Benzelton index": 17.7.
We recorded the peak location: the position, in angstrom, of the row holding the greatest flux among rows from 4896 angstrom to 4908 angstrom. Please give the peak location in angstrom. 4896.5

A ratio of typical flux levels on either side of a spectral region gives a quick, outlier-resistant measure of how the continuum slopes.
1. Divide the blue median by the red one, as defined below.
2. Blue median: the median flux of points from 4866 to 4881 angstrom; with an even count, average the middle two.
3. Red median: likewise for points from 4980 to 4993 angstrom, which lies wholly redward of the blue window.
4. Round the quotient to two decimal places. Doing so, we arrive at 1.00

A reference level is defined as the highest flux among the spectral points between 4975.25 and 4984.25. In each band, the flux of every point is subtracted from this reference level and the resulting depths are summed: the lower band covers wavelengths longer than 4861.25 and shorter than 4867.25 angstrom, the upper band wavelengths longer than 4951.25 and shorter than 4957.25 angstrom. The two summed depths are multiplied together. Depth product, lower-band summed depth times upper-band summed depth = 1.0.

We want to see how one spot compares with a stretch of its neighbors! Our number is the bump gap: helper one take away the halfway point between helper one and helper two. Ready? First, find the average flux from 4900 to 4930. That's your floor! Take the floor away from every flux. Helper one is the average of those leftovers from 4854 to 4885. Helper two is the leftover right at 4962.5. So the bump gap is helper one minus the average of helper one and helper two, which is -0.053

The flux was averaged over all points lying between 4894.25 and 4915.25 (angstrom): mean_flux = 0.774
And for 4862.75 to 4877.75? 0.680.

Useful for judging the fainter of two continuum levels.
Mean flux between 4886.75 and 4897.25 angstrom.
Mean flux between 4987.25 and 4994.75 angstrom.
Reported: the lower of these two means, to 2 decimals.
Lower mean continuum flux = 0.75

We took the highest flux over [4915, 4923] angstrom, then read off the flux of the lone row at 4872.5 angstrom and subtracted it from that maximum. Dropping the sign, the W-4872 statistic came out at 0.06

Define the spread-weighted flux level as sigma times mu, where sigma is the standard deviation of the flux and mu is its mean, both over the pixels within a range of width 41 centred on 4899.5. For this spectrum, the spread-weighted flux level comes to 0.040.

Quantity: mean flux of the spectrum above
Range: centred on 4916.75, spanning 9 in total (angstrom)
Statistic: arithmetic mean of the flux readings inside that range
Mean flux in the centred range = 0.74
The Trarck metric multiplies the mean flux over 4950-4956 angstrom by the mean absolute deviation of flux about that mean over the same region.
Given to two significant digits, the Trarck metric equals 0.051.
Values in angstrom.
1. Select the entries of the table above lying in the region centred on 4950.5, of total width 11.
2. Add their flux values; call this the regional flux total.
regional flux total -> 5.7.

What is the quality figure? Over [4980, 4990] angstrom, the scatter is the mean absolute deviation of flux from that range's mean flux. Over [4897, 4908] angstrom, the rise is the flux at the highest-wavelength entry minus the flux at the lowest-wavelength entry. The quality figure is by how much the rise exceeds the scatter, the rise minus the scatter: -0.10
